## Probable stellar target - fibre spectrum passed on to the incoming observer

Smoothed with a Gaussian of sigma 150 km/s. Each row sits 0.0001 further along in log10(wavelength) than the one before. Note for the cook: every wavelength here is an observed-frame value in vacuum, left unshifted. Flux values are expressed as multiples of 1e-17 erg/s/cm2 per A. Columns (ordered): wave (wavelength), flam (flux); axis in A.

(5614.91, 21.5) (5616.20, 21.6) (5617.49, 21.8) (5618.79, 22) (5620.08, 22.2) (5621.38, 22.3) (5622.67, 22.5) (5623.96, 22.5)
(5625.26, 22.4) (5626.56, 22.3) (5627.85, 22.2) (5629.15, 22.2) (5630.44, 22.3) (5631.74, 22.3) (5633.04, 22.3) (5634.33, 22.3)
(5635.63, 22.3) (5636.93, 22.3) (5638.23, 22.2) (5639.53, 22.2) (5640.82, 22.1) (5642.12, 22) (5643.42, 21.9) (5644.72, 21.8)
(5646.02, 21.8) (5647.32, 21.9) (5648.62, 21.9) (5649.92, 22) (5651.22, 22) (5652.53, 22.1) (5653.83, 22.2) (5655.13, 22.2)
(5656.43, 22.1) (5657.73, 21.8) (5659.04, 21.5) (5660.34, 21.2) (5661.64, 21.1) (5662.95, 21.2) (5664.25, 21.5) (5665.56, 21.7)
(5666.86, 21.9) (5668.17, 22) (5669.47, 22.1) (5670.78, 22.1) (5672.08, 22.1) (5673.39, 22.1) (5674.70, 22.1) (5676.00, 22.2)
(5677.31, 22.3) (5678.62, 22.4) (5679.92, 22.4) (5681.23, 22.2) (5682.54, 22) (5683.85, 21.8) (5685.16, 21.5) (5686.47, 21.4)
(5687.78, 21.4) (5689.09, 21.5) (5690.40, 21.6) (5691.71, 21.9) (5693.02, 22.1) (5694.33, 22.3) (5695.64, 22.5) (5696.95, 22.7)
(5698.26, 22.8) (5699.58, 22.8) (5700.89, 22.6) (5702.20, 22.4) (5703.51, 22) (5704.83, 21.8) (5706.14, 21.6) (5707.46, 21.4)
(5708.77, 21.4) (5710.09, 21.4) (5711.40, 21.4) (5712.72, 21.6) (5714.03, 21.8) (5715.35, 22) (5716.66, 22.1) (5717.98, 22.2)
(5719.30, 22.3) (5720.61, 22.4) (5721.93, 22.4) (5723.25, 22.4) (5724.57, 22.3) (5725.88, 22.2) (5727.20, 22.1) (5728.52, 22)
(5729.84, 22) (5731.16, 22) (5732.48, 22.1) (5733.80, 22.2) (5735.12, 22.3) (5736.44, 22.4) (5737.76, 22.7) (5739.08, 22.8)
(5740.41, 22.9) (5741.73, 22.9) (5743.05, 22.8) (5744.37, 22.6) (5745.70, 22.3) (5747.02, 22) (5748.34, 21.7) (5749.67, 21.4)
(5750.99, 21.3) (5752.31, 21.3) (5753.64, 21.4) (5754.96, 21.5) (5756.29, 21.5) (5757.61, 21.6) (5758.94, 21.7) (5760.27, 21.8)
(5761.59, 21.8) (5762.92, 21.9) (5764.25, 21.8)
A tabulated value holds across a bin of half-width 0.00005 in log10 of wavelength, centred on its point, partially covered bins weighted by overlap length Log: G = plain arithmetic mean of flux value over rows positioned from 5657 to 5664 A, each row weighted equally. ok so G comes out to 21.4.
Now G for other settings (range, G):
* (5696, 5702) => 22.7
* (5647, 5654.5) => 22.0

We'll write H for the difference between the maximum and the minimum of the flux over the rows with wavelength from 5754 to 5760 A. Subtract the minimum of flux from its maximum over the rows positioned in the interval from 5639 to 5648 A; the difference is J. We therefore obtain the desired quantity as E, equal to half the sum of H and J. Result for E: 0.3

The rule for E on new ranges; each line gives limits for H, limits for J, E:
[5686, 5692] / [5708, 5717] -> 0.6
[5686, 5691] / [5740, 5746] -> 0.4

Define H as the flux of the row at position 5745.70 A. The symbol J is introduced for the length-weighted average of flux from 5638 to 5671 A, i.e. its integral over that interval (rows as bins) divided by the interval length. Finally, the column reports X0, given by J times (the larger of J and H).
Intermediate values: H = 22.3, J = 21.9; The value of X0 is 487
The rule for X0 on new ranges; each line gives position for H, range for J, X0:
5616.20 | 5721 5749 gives 499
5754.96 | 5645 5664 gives 474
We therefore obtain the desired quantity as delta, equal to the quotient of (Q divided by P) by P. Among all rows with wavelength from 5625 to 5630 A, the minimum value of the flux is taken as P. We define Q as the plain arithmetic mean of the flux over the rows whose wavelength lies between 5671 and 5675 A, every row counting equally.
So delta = 0.045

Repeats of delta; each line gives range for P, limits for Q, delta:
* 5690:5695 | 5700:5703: 0.048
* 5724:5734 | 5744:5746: 0.046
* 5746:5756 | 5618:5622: 0.049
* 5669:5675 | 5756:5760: 0.044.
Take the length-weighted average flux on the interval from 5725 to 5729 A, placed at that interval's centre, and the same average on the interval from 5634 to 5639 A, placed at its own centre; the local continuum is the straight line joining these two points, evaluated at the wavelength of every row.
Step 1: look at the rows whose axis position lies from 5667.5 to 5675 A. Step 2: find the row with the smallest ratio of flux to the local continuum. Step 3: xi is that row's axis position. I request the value 5668.17 A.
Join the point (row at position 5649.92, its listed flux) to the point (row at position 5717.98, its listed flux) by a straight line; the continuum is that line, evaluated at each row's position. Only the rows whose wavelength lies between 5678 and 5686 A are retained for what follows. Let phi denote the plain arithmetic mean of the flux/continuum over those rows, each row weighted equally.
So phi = 1.00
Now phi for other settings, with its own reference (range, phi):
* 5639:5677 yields 0.99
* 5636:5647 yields 1.00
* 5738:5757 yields 0.99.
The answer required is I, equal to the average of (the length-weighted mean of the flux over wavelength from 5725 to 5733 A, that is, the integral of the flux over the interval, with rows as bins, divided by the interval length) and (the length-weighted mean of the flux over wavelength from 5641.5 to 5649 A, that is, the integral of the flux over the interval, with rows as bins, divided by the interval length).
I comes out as 22.0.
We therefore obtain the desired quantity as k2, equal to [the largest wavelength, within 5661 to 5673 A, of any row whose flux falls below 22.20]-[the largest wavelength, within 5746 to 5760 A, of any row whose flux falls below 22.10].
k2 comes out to -86.9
